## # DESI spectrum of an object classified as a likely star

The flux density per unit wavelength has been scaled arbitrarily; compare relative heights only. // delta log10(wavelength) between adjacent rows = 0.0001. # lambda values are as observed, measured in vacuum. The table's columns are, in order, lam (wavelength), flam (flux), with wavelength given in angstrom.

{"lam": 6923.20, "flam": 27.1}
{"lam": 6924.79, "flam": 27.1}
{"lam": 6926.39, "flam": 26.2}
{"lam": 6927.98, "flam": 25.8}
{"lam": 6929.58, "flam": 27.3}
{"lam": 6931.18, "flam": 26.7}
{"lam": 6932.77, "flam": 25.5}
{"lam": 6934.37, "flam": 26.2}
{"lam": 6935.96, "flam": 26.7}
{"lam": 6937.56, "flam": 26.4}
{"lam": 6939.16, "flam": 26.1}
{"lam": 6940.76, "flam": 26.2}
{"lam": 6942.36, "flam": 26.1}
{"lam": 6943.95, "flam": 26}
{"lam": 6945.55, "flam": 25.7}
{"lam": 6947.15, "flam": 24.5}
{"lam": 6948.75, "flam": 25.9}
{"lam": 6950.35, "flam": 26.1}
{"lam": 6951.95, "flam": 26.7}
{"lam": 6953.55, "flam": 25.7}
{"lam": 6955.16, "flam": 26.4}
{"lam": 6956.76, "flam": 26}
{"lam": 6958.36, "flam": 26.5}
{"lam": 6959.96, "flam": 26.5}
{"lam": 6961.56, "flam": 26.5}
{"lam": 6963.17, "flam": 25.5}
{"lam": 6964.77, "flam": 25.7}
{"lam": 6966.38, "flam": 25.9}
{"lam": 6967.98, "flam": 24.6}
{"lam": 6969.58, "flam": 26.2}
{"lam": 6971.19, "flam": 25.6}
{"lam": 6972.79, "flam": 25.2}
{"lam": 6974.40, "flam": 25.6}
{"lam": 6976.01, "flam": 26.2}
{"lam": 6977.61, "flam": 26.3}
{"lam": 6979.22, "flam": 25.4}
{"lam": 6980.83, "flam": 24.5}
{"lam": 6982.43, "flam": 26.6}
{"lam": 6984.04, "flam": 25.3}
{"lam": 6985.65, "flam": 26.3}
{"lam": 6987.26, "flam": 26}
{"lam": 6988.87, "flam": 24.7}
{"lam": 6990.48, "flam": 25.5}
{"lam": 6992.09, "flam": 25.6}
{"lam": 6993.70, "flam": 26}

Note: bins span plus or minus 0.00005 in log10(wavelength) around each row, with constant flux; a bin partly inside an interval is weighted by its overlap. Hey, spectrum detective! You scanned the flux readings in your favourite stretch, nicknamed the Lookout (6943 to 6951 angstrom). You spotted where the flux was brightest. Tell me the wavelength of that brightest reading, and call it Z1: 6950.35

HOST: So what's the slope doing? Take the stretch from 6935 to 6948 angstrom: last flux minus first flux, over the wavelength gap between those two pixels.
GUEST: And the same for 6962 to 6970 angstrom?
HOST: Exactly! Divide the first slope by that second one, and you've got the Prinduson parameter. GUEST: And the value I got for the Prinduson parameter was -1.8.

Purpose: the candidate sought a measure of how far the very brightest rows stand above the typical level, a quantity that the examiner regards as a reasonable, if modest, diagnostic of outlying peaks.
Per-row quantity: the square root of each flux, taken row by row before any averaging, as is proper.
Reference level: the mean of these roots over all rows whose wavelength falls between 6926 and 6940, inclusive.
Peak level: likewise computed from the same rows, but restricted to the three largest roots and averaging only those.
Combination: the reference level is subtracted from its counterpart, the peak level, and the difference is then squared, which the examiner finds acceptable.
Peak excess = 0.0032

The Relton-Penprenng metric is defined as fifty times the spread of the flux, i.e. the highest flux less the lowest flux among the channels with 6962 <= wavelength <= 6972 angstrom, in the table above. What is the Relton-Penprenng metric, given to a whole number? 80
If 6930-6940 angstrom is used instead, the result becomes 60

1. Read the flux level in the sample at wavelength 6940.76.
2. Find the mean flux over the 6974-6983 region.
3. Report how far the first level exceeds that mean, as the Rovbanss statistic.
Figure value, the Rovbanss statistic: 0.4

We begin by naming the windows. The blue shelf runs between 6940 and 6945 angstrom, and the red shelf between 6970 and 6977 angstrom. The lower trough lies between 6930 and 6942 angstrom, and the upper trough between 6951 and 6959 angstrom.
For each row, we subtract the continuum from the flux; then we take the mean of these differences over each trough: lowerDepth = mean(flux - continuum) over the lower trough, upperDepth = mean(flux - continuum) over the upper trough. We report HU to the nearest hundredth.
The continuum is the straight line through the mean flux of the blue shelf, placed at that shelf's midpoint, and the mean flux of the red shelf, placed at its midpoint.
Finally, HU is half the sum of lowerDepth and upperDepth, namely 0.20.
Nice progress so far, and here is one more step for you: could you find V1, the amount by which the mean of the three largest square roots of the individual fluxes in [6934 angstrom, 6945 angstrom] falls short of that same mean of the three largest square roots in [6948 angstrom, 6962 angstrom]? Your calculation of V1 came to 0.013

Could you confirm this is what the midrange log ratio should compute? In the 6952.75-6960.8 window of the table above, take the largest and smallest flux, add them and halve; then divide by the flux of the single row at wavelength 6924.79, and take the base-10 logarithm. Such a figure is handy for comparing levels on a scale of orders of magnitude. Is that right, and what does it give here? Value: -0.016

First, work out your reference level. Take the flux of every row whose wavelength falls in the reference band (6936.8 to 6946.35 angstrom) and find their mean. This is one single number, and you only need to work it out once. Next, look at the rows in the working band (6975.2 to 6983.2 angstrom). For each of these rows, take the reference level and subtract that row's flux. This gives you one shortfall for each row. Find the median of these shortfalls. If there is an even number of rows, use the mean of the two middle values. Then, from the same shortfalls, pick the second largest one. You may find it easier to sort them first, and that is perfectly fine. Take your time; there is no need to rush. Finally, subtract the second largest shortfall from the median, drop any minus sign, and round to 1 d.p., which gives 0.8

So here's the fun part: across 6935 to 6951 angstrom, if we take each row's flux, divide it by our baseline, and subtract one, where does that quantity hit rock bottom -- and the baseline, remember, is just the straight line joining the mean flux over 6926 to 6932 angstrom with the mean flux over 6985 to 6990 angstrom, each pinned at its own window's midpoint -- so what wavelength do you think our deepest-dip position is 6947.15 angstrom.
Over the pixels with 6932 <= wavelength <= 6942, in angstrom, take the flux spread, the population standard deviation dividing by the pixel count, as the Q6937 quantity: 0.36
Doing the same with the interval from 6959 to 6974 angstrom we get 0.58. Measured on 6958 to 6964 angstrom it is 0.43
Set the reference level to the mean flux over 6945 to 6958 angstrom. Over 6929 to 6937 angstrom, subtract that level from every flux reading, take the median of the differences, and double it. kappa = 1.6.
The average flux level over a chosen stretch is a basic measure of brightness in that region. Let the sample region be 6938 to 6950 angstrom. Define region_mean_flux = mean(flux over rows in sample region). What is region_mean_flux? 25.8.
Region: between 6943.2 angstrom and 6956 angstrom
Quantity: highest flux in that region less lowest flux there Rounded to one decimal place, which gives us 2.2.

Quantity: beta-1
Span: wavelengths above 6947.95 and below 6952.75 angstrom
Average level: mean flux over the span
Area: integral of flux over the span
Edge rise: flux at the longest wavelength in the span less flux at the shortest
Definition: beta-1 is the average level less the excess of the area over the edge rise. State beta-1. -99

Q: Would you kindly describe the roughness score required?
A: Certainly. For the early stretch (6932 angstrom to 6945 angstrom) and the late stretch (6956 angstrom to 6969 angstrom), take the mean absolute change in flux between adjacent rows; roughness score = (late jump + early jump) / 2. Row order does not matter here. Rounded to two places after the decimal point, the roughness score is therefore 0.38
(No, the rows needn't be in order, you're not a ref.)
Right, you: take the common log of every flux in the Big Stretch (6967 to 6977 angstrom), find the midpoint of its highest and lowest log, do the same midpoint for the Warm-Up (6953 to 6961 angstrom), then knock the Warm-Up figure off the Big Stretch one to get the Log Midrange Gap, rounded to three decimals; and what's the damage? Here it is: -0.012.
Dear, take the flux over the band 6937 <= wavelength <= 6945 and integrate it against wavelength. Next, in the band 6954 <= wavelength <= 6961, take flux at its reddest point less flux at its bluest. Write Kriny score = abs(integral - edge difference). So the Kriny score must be 209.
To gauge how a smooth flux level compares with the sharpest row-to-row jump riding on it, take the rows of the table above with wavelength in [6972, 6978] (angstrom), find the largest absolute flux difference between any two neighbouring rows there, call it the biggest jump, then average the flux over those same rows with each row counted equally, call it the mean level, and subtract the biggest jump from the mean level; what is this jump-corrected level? 25.2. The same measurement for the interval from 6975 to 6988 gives 23.7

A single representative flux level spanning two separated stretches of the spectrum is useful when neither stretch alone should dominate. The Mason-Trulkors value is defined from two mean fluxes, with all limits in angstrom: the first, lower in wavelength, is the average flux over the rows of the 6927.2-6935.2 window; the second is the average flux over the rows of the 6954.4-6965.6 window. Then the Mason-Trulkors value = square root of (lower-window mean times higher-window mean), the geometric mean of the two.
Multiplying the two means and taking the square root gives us 26.2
